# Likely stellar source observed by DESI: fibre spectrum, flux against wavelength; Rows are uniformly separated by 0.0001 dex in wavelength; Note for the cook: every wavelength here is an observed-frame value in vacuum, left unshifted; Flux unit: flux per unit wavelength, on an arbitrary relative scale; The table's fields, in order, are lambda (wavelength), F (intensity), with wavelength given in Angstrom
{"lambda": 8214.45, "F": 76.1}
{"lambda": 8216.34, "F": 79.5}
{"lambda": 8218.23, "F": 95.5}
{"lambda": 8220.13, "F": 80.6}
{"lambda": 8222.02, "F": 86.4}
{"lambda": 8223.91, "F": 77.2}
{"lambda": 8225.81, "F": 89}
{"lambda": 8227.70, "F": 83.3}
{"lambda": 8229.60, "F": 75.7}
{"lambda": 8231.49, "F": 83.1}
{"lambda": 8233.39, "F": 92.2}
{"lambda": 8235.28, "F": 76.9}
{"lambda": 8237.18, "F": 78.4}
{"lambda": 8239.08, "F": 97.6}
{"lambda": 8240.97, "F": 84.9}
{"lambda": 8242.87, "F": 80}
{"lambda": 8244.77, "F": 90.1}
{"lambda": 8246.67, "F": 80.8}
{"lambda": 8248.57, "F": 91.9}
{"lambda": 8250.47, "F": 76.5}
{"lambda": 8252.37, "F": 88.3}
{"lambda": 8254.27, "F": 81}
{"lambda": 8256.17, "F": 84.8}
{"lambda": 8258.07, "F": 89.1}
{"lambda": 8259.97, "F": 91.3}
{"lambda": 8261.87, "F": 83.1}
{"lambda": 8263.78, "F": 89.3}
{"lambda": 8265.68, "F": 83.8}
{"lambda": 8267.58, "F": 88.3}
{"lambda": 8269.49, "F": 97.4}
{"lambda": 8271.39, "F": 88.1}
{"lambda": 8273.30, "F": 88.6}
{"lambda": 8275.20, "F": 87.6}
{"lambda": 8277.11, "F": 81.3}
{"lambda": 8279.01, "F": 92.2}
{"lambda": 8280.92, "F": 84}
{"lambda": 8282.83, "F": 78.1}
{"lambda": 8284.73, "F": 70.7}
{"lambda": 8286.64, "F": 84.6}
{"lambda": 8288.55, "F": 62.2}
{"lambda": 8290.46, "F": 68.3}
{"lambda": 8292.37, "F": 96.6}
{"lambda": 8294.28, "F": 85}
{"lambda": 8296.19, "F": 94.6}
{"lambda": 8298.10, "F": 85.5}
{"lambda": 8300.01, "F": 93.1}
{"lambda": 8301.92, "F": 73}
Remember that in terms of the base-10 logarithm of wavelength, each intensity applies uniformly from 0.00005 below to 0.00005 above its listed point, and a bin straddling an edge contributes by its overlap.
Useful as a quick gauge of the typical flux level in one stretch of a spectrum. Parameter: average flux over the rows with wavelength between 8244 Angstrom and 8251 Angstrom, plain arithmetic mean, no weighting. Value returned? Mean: 85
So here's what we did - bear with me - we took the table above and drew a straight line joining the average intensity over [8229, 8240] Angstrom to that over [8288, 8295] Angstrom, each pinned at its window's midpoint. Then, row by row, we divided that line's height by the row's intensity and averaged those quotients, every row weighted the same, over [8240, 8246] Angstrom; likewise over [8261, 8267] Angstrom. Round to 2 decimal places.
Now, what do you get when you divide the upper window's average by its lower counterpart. 0.97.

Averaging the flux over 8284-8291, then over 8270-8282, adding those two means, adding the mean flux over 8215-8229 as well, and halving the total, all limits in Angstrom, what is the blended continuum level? 121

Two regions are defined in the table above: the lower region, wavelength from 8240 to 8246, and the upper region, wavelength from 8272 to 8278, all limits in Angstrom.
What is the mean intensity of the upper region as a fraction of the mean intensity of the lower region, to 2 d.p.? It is 1.01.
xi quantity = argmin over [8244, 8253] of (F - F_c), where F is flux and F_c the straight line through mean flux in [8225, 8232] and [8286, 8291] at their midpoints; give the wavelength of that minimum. 8250.47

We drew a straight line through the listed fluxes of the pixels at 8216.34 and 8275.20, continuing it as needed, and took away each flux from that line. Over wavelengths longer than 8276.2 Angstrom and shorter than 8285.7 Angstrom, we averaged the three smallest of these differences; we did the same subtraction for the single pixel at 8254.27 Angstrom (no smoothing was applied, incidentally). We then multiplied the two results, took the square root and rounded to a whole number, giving 3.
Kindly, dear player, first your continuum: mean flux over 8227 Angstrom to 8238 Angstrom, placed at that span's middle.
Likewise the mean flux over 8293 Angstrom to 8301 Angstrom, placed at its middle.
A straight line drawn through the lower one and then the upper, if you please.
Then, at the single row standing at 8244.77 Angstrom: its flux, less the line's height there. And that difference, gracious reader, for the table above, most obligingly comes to 7.0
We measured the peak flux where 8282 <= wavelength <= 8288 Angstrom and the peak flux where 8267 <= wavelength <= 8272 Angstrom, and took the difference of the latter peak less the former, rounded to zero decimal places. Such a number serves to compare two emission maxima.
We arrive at 13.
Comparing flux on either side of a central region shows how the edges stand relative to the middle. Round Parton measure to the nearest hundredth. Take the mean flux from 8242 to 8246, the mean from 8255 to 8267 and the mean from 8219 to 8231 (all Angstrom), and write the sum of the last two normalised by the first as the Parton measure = 1.99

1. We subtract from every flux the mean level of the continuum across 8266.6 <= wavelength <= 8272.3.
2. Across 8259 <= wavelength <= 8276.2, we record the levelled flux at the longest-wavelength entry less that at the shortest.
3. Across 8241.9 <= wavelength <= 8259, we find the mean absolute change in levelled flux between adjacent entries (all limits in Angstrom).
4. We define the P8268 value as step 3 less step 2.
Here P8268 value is 13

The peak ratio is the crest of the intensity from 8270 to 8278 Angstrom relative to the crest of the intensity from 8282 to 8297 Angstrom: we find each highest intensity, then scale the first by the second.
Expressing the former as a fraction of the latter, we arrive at 0.92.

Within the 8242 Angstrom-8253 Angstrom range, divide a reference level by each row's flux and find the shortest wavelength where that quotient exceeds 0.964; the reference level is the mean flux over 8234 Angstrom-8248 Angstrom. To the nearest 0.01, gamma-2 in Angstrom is 8242.87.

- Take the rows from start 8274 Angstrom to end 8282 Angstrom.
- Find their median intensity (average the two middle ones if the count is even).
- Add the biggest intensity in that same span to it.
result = 178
